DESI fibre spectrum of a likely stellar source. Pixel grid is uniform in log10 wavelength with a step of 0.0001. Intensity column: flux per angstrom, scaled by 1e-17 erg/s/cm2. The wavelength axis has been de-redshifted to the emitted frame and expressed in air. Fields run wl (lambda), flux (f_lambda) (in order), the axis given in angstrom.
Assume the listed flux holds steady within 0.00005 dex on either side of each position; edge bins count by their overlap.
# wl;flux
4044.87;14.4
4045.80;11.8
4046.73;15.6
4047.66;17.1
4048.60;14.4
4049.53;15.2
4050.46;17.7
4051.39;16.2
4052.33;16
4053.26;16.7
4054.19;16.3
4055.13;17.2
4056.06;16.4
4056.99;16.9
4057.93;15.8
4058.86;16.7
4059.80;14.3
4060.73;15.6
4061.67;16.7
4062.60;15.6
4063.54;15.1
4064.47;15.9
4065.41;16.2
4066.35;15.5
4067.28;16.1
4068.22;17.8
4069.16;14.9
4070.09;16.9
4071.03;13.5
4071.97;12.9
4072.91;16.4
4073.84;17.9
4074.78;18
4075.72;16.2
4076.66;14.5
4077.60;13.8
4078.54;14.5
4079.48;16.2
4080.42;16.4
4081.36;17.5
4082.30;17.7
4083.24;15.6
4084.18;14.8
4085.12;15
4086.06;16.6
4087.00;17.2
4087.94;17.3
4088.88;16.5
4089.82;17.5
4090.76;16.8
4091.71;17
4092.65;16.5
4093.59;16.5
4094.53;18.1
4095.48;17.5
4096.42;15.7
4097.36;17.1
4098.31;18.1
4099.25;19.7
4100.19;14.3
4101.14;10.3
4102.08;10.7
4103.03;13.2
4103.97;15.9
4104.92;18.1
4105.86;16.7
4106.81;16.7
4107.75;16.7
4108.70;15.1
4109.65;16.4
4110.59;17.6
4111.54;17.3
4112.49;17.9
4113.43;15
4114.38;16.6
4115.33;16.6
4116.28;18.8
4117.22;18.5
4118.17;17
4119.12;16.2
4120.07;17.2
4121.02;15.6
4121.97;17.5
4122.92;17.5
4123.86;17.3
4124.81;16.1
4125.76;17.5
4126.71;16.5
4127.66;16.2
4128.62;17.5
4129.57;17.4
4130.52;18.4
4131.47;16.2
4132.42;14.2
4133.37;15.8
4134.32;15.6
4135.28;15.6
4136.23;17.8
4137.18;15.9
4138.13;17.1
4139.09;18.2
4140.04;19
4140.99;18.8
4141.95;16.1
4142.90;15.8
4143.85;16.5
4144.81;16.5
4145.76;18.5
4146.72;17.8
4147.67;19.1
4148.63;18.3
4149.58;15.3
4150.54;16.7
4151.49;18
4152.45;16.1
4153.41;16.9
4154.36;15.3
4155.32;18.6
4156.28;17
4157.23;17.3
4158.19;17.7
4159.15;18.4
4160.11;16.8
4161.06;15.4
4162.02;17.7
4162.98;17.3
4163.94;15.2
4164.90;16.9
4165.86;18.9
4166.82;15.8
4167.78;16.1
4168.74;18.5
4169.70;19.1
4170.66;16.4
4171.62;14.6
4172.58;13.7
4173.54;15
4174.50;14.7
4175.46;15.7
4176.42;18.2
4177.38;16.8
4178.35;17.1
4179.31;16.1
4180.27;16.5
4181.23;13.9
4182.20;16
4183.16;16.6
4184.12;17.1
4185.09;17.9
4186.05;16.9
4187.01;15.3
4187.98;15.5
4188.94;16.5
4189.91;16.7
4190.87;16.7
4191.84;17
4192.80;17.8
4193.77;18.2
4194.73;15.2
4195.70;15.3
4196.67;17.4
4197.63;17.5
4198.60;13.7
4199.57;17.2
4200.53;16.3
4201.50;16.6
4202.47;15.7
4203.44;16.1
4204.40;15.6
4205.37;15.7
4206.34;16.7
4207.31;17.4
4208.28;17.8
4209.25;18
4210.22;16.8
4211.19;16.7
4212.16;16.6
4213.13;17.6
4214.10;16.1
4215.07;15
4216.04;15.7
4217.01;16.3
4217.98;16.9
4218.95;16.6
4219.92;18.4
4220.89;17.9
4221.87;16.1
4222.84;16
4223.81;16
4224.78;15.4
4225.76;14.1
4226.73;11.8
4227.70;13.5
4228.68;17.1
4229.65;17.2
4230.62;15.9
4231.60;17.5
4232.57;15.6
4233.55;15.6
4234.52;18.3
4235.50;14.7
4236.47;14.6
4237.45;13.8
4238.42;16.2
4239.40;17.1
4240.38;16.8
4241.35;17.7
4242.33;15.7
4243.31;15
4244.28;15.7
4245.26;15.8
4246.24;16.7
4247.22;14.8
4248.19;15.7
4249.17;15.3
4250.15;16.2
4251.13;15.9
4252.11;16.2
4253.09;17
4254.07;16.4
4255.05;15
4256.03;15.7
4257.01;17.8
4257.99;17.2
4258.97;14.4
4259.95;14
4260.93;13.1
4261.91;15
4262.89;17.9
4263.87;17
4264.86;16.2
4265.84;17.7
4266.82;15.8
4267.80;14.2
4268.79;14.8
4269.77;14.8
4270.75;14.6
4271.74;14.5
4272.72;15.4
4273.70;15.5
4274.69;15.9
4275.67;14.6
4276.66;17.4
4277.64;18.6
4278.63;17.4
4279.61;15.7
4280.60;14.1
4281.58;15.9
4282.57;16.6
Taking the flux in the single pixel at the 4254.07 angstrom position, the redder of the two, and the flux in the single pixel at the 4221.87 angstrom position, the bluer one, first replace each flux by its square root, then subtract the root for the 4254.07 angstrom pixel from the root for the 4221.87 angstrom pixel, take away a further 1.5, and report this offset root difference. -1.54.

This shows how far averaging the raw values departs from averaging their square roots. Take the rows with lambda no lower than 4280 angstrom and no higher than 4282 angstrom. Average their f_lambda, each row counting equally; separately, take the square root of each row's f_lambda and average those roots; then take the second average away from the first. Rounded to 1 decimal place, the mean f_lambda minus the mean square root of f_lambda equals 11.1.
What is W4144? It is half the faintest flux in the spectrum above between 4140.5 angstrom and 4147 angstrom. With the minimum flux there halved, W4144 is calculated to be 7.9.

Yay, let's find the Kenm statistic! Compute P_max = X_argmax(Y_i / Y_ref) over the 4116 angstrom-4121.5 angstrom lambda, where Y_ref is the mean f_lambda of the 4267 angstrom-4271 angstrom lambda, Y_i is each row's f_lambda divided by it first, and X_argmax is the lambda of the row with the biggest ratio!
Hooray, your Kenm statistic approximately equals 4116.28 angstrom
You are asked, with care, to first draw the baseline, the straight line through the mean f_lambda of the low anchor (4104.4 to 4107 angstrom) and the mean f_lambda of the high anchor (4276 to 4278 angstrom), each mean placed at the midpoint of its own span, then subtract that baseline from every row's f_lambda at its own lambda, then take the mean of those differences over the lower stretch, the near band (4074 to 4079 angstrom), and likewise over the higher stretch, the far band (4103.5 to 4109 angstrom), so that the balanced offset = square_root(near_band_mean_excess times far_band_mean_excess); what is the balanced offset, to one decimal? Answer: 1.0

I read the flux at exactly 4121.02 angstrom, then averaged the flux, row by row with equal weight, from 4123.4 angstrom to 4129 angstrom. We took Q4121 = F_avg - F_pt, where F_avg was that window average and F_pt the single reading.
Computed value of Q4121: 1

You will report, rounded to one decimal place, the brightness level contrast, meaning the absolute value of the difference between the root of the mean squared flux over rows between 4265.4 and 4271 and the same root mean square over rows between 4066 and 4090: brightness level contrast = 0.7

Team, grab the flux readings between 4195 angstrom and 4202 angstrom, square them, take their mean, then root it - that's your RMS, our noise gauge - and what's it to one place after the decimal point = 16.3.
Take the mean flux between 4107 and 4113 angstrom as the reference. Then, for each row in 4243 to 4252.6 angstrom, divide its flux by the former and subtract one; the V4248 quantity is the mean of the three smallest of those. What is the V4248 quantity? -0.107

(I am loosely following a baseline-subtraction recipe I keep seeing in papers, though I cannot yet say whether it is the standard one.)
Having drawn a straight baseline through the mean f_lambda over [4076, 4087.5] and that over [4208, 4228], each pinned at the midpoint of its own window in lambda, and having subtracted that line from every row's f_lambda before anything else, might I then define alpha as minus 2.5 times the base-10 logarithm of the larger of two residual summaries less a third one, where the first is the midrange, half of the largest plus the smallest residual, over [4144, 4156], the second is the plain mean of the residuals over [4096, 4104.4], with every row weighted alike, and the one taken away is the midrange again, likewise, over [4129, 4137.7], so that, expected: 0.18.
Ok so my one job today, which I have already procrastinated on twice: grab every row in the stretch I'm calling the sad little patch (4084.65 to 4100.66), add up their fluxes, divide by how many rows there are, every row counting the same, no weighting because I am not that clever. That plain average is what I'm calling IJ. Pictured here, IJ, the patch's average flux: 16.9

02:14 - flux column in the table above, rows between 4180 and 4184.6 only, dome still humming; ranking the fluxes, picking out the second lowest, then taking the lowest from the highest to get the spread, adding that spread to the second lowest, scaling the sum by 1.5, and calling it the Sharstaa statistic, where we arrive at 28.8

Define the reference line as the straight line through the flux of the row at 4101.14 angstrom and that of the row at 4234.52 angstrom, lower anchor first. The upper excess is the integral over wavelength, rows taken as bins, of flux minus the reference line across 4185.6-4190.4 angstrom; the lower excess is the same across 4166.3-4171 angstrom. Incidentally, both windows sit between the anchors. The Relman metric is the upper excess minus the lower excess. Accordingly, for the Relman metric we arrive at -10.3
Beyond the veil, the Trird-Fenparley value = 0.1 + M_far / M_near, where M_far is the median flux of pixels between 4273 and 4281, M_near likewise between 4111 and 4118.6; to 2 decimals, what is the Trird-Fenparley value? 1.02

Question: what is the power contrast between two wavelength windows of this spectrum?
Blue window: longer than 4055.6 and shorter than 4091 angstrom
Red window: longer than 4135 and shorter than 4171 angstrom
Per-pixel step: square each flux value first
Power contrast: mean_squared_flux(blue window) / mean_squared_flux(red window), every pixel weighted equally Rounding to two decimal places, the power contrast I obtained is 0.87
